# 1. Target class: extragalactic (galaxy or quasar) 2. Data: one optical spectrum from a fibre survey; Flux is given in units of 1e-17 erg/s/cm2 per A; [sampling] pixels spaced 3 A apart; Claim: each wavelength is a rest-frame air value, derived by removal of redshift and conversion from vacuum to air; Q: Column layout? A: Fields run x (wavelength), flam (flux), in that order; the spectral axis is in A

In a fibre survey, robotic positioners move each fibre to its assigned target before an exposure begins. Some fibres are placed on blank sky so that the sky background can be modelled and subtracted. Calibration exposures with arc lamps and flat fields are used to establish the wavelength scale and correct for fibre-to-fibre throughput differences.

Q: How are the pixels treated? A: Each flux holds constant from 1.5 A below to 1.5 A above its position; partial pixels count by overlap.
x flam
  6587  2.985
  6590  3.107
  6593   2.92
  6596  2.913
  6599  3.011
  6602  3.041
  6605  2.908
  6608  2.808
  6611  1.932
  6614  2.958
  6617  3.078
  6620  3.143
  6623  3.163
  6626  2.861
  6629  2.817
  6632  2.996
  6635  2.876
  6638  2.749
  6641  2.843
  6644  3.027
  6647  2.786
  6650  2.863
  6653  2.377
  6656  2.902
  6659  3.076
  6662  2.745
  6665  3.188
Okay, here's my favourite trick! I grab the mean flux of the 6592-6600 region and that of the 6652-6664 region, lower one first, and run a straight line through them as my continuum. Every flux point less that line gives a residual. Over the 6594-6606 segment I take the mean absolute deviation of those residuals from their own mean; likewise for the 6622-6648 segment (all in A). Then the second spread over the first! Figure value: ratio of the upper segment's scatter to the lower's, 1.8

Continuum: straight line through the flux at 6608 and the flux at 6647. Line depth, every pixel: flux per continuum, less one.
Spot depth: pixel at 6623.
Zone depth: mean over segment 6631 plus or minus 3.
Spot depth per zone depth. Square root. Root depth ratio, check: 1.8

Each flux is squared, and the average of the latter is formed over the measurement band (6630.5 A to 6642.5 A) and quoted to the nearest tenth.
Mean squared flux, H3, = 8.2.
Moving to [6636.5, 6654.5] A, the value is 7.7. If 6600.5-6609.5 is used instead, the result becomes 8.5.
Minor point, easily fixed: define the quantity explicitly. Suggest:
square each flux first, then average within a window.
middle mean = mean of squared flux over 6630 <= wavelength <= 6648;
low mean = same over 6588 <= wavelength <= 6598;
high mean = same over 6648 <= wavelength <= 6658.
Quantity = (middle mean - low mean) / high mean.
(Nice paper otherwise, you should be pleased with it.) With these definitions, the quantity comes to -0.08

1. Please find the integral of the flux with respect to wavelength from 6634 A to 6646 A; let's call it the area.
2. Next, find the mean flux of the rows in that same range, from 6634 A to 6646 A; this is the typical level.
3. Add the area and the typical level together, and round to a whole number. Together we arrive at 37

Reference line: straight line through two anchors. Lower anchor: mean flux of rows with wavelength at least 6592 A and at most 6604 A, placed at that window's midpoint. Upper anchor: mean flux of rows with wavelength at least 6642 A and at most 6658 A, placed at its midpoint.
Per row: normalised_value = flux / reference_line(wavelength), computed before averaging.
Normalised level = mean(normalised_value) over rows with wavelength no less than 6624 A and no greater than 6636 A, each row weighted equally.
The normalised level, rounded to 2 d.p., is 1.01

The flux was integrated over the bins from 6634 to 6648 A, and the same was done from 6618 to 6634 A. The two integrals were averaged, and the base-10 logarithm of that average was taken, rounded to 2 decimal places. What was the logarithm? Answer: 1.64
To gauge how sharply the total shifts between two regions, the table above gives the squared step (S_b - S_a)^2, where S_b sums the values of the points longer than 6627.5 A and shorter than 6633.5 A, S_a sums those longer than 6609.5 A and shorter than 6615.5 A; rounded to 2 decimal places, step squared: 0.85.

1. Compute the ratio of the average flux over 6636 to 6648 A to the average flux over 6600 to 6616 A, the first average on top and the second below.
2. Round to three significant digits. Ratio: 1.04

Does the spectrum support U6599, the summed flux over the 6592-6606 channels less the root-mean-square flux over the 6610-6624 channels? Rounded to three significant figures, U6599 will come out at 11.9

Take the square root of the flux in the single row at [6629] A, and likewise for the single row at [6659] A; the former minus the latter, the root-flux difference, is -0.075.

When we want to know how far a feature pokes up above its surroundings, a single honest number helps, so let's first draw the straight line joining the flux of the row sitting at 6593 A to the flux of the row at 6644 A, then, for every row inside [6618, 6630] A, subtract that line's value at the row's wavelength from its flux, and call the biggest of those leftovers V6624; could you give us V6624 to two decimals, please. 0.18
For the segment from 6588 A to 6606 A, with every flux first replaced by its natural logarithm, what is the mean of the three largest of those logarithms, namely 1.12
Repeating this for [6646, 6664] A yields 1.08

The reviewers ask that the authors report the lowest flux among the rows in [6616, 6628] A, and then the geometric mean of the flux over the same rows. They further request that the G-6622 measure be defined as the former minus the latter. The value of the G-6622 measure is -0.20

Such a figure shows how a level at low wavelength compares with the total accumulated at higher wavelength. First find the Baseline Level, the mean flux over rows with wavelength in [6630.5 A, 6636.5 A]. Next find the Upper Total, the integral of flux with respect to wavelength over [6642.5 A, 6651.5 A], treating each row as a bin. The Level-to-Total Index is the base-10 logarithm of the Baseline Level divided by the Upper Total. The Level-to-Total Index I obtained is -0.95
